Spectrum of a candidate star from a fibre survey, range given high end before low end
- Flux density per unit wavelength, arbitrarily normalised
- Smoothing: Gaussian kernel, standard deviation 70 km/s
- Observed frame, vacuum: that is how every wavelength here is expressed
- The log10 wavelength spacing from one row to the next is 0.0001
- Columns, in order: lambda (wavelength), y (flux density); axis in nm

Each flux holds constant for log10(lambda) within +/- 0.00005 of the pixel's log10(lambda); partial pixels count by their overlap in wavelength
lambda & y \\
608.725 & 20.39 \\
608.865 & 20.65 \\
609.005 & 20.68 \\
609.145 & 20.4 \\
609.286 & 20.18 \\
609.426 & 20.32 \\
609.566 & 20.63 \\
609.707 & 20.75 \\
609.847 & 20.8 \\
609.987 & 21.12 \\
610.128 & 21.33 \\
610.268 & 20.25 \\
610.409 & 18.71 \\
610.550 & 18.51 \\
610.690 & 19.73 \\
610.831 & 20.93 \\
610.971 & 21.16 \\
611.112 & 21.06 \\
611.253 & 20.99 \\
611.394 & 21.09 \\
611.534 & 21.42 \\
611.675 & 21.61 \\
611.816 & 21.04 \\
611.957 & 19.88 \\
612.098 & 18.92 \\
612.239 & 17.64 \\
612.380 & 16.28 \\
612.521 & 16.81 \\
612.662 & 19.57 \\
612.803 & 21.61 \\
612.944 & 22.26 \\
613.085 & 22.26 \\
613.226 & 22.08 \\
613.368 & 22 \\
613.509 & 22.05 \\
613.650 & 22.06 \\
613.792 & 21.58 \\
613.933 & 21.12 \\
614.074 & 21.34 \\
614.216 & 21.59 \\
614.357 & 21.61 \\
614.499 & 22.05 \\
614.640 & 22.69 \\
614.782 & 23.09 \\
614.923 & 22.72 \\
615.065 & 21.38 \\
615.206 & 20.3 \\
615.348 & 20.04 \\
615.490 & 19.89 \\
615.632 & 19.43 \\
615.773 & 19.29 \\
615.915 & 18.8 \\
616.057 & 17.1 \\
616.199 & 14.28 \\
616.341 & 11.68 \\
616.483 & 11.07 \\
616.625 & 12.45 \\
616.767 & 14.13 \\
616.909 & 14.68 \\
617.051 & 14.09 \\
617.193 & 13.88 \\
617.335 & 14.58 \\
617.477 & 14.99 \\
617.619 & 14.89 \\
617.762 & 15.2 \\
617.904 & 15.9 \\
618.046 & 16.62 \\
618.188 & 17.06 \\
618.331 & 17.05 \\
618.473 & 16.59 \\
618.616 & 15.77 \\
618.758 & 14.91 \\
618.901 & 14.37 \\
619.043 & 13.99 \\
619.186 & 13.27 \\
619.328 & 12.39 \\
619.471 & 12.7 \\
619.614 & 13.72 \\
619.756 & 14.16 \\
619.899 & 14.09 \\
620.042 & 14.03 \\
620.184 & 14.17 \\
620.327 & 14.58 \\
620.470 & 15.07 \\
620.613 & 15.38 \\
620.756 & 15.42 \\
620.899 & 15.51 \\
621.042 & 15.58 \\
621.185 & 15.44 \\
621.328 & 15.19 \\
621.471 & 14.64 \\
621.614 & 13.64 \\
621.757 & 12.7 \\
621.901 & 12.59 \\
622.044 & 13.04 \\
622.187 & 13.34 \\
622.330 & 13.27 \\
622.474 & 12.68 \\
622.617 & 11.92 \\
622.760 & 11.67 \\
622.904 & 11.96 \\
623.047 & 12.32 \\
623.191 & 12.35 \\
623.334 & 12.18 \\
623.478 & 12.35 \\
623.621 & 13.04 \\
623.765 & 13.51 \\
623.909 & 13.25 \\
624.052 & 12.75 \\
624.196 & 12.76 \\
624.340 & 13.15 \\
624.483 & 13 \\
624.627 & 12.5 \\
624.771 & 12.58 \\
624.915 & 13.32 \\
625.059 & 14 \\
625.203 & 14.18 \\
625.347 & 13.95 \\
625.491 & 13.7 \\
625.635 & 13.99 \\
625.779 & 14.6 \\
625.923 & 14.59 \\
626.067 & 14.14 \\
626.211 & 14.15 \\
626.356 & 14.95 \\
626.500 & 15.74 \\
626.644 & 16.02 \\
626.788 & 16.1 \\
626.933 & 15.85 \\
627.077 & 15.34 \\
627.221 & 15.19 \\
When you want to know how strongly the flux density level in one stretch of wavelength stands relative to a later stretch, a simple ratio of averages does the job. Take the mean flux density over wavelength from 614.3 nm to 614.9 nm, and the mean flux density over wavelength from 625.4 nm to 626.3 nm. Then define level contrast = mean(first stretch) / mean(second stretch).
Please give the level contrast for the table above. 1.58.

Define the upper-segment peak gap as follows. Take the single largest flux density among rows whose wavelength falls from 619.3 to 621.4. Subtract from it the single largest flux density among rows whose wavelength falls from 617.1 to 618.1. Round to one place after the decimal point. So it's -1.0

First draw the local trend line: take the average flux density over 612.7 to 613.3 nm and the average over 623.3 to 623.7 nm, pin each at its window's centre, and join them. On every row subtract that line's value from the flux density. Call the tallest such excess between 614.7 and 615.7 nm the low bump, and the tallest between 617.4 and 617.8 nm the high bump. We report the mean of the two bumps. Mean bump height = 0.1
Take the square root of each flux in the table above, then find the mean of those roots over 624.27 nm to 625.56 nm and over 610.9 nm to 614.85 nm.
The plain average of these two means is 4.12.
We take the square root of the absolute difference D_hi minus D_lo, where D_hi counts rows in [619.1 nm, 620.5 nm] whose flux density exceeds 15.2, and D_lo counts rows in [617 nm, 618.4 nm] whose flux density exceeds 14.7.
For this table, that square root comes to 2.6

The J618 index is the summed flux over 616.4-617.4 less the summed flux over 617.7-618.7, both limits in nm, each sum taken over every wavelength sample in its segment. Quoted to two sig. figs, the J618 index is -19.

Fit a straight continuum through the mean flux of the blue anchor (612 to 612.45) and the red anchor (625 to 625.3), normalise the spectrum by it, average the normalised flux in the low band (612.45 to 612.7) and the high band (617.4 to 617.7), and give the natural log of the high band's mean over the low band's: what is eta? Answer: -0.1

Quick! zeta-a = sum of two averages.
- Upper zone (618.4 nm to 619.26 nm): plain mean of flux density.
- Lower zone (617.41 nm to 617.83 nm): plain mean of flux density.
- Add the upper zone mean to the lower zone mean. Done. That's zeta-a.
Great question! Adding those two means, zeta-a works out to 29.8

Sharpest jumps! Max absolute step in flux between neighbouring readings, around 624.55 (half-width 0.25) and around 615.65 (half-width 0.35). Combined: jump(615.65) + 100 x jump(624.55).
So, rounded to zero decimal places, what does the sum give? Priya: 50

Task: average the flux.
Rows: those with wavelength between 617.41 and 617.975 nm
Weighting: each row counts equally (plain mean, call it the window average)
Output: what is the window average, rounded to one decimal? 15.2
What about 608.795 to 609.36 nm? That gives 20.5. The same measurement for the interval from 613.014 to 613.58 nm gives 22.1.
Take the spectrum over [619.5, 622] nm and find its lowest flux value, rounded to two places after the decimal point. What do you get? 12.59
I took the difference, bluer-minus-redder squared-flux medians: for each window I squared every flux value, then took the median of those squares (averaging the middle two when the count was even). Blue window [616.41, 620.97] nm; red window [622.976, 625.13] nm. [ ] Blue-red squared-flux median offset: 50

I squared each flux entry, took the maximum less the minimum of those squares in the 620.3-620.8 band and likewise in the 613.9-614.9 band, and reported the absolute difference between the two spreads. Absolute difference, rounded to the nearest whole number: 62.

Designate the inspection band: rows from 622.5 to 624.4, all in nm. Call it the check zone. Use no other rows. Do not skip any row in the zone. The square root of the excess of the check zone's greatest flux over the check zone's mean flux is 0.98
